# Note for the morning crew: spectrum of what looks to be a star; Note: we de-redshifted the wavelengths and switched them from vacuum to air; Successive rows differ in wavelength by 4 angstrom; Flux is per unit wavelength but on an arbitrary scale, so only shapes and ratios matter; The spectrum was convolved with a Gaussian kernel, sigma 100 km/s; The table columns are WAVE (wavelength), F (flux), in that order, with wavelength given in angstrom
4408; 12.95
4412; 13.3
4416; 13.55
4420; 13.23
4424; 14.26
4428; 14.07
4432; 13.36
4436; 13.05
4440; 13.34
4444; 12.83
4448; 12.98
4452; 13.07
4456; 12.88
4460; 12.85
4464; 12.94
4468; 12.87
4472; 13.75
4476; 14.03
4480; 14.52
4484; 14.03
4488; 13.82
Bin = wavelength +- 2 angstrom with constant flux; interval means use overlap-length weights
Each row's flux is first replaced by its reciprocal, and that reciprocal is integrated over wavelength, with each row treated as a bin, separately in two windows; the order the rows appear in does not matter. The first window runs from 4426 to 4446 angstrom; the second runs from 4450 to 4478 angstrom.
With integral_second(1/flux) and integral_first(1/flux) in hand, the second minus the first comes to 0.62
